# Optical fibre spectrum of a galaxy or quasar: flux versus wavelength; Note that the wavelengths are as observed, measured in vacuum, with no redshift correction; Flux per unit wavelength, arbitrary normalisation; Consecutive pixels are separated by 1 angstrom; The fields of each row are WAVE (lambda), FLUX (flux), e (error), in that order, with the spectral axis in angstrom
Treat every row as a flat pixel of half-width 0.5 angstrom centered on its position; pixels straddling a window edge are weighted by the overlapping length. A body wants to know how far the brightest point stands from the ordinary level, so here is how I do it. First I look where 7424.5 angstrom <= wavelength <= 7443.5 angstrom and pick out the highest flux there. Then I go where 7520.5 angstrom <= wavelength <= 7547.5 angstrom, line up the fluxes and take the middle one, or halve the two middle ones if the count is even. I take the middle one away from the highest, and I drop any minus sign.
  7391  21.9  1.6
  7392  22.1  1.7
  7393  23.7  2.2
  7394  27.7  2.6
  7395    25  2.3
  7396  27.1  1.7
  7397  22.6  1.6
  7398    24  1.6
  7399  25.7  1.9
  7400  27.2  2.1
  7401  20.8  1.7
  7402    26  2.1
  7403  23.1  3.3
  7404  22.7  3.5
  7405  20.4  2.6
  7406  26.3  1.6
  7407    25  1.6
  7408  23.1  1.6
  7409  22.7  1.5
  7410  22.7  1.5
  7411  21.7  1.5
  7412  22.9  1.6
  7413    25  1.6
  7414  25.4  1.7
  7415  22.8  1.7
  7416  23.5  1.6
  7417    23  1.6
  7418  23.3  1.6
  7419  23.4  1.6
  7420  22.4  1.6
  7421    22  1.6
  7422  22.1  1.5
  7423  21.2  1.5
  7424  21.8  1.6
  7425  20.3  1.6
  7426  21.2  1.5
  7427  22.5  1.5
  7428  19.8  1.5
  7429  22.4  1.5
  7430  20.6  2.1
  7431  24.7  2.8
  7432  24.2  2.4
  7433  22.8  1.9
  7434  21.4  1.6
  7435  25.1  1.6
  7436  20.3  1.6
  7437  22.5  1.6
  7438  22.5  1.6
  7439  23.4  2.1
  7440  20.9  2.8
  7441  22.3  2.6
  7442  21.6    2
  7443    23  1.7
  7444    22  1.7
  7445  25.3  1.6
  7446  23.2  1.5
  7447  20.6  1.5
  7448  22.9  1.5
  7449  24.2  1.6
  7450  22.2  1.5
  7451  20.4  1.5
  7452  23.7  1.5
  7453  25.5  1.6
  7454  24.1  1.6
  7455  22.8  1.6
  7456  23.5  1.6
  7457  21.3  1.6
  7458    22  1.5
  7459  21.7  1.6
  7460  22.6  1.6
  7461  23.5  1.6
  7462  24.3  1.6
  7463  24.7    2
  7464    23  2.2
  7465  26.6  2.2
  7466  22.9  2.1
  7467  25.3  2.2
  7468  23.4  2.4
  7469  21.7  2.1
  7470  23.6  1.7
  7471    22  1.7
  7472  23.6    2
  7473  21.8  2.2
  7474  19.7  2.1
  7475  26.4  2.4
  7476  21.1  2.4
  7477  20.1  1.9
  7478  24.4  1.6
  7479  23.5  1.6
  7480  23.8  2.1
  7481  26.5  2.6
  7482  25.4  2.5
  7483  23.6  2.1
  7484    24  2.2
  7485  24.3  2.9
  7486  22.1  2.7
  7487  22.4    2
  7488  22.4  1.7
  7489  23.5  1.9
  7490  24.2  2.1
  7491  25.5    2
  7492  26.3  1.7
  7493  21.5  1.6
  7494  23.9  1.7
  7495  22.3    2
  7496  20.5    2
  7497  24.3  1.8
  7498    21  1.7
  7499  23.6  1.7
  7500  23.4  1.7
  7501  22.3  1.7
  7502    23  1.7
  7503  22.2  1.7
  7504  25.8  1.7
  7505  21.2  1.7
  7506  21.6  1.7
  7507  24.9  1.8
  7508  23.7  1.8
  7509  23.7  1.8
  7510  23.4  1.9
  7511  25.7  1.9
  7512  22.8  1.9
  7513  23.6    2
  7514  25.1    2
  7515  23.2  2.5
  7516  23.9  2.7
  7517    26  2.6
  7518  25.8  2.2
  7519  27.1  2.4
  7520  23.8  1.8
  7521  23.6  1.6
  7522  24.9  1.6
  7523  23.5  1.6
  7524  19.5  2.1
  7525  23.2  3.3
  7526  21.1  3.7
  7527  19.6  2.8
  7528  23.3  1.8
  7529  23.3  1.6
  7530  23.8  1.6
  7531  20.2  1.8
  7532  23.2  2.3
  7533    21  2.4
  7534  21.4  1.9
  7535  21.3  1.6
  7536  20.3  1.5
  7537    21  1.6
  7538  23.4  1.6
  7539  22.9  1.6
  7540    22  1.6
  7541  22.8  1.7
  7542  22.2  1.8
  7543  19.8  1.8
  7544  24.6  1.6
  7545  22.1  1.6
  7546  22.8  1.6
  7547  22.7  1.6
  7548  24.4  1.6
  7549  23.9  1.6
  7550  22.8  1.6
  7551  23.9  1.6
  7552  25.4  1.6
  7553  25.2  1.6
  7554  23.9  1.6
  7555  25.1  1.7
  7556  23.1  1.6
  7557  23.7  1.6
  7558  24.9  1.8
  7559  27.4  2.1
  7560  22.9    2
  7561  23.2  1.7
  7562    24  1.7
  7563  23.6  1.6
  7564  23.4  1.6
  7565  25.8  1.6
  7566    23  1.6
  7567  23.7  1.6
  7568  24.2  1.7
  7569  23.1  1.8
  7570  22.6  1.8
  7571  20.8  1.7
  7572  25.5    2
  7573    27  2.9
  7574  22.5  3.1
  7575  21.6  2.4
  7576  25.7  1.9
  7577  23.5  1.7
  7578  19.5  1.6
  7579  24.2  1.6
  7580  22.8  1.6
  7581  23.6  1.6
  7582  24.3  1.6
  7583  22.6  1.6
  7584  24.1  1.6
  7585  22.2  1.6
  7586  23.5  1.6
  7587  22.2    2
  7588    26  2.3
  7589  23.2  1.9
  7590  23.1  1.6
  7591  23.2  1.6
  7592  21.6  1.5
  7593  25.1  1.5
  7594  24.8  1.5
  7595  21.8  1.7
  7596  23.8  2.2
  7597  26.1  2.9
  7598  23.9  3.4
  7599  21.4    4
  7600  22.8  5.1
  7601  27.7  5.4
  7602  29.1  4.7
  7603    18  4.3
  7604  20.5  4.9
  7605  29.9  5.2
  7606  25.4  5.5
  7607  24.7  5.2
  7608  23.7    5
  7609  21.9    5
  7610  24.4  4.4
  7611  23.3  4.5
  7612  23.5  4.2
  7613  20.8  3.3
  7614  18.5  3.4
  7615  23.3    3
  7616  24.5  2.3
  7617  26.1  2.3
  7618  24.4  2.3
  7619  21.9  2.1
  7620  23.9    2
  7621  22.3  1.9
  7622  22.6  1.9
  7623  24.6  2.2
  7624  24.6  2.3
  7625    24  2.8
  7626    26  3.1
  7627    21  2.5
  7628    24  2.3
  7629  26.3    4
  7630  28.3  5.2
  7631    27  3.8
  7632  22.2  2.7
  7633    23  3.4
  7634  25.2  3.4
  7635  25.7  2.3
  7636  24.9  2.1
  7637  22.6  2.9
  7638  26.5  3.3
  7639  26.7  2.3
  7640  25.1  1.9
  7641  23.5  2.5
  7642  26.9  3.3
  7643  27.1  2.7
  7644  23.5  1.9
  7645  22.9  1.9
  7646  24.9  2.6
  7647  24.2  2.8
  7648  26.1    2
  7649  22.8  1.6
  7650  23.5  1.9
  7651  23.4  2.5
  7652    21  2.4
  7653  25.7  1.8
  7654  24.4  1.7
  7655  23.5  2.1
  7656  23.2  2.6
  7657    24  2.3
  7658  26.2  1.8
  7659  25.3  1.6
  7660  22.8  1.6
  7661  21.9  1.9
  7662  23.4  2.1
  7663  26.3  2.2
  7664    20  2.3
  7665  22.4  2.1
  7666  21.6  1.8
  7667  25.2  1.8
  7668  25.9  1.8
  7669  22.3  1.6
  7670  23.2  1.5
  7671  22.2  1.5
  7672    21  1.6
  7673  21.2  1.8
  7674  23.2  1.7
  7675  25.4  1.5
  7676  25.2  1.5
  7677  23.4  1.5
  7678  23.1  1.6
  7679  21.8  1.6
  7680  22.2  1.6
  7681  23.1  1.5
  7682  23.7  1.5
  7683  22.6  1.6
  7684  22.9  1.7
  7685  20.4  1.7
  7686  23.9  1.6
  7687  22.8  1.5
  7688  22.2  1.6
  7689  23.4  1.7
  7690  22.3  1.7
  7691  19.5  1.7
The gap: 2.4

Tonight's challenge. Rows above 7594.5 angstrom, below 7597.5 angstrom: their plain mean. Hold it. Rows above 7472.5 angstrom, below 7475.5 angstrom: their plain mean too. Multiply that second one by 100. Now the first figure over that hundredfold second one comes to 0.0106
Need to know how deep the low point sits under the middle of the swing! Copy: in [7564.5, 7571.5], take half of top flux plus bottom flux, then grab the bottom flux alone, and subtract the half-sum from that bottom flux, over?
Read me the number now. -2.5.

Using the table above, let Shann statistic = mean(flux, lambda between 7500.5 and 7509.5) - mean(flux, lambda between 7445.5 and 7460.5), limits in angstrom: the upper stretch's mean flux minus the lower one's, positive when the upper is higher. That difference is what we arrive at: 0.44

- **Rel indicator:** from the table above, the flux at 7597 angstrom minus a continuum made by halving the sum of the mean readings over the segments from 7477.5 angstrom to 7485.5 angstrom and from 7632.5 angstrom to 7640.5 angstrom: 1.4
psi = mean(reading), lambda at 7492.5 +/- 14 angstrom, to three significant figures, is 23.4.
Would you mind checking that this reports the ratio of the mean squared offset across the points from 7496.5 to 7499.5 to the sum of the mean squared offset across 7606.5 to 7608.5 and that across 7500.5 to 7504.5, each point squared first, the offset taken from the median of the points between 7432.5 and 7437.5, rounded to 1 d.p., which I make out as 0.4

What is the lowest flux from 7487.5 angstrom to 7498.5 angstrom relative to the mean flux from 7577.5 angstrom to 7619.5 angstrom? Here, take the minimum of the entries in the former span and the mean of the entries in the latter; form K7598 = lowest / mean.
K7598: 0.87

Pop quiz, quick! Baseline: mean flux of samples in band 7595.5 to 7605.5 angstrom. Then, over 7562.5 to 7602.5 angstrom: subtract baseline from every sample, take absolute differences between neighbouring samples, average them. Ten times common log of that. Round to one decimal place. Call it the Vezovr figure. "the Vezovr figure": 3.1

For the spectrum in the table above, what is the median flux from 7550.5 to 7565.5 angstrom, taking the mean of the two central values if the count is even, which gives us 23.9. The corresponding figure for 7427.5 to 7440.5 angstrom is 22.5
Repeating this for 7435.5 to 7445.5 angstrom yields 22.4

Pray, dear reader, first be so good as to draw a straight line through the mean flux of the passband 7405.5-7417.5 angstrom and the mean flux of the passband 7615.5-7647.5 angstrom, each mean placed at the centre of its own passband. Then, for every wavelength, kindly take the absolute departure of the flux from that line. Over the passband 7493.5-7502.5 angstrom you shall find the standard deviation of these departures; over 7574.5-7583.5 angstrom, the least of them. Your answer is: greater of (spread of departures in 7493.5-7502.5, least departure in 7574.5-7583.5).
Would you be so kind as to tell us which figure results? 1.2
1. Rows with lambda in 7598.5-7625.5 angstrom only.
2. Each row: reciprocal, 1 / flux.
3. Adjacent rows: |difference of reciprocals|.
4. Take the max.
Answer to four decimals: 0.0212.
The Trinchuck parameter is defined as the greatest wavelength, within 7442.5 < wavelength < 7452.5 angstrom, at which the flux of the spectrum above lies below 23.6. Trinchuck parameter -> 7451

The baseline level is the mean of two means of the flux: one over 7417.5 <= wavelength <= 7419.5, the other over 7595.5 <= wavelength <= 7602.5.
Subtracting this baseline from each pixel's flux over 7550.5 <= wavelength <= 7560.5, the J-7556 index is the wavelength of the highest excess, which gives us 7559 angstrom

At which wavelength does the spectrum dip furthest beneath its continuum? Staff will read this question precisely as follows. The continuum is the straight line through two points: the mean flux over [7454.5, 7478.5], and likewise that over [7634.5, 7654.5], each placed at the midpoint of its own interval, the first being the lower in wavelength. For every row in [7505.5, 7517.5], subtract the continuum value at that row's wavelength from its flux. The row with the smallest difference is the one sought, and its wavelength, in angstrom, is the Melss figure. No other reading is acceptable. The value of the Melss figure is 7506 angstrom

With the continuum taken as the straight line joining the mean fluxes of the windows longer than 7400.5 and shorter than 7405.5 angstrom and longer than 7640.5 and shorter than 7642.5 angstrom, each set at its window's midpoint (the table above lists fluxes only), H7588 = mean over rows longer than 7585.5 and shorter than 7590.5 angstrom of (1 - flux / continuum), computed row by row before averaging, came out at 0.041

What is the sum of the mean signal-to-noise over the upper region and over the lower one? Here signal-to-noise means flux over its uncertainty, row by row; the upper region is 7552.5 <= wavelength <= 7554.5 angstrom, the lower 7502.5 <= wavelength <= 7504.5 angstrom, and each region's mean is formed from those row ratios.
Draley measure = 29.5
